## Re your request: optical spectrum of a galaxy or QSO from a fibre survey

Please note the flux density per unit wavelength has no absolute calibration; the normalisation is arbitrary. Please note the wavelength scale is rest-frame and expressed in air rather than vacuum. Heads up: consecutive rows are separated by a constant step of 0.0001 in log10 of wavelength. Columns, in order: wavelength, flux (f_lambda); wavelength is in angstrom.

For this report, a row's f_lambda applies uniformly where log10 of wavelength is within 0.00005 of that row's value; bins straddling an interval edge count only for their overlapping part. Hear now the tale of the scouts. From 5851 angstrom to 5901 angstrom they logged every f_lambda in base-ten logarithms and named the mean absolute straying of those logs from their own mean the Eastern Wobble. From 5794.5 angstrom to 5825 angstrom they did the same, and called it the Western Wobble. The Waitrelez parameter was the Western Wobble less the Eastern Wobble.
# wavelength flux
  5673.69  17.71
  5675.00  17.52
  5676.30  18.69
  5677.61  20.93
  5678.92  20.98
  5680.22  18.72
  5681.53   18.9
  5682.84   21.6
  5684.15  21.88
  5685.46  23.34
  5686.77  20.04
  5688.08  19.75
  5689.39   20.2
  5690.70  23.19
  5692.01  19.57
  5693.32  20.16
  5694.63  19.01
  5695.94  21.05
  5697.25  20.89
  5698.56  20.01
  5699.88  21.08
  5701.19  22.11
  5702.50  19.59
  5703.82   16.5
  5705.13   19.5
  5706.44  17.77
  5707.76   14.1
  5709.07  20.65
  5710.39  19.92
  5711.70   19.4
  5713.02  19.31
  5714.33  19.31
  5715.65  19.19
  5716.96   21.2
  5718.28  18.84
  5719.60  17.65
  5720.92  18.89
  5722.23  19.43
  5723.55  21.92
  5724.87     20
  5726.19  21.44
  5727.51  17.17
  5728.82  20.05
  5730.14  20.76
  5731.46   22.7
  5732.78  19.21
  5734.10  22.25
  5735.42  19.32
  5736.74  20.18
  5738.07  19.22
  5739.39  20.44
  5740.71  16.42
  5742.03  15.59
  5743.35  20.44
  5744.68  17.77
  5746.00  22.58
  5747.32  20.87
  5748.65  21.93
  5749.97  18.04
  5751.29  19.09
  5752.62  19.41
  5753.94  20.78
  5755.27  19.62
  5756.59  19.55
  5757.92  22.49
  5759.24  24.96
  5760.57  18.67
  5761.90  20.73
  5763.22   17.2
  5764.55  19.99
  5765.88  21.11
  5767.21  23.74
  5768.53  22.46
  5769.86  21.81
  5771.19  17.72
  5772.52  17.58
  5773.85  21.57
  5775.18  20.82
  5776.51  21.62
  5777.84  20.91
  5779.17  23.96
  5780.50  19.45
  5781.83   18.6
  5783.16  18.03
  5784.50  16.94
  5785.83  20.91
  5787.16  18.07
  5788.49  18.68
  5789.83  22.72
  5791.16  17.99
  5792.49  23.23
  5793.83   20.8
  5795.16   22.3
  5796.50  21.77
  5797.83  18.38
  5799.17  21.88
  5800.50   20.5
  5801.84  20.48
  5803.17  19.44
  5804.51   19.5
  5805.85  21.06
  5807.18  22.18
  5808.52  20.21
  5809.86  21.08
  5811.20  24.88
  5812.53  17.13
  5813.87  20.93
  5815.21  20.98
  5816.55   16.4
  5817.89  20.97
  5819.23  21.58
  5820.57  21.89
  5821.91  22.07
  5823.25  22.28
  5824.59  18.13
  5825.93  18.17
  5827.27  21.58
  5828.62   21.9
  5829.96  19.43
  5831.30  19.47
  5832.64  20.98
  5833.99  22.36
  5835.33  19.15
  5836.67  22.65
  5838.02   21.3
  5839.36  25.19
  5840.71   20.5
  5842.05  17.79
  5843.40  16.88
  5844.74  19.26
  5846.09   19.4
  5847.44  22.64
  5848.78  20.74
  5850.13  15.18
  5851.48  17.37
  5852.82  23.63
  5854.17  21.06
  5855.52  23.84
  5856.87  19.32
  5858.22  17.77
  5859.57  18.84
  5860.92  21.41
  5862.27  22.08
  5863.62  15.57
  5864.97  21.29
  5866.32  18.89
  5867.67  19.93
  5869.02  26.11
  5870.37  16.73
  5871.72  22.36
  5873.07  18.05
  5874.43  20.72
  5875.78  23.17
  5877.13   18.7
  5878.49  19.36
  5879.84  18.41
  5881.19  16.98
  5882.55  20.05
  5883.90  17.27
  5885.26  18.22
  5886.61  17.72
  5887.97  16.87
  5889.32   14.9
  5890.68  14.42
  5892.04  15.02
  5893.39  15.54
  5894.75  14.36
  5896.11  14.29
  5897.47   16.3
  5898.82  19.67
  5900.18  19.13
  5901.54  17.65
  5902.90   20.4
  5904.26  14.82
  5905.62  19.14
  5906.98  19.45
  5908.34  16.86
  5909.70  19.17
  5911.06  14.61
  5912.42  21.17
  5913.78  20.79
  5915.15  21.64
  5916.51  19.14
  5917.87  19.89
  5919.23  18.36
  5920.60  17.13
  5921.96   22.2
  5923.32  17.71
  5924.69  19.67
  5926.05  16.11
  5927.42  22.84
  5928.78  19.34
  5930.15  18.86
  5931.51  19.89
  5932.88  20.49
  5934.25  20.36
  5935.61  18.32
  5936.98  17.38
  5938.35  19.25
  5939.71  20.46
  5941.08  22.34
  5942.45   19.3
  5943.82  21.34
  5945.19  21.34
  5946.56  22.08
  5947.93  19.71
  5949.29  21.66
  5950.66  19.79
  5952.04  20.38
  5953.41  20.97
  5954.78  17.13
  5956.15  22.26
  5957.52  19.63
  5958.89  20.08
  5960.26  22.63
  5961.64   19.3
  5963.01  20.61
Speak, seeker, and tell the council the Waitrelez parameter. -0.023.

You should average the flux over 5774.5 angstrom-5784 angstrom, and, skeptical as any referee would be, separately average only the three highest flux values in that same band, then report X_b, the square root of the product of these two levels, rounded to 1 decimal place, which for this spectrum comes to 21.3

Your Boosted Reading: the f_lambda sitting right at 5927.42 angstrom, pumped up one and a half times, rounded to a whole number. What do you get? 34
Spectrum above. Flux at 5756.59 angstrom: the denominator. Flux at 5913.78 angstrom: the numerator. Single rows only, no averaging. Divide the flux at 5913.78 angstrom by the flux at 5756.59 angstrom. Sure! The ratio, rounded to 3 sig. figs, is 1.06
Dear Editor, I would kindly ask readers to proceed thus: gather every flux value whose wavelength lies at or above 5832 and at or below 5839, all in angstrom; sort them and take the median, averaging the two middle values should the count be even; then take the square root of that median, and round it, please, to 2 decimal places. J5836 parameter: 4.62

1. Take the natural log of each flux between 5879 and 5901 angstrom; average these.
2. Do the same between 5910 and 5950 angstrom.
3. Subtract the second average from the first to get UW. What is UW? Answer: -0.16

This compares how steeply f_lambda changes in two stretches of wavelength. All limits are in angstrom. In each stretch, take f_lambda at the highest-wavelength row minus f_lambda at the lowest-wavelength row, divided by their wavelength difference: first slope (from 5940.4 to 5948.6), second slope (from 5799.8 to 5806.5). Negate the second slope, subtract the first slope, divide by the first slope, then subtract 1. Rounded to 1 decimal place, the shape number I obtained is -1.7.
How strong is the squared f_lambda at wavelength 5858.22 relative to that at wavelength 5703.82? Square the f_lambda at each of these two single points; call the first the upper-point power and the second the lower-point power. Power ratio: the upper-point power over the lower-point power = 1.2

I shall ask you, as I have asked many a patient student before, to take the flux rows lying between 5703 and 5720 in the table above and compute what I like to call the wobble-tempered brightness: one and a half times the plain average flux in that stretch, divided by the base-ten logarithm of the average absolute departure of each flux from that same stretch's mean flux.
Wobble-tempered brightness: 209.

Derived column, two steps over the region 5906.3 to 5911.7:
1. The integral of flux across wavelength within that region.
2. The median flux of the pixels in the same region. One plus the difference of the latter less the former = -76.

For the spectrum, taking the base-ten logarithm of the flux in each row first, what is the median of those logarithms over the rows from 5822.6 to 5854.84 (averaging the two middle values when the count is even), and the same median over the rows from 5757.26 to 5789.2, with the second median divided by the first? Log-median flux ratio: 1.00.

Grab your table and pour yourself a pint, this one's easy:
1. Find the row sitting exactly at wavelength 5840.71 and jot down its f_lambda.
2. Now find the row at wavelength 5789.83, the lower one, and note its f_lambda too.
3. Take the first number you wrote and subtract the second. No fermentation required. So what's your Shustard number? -2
